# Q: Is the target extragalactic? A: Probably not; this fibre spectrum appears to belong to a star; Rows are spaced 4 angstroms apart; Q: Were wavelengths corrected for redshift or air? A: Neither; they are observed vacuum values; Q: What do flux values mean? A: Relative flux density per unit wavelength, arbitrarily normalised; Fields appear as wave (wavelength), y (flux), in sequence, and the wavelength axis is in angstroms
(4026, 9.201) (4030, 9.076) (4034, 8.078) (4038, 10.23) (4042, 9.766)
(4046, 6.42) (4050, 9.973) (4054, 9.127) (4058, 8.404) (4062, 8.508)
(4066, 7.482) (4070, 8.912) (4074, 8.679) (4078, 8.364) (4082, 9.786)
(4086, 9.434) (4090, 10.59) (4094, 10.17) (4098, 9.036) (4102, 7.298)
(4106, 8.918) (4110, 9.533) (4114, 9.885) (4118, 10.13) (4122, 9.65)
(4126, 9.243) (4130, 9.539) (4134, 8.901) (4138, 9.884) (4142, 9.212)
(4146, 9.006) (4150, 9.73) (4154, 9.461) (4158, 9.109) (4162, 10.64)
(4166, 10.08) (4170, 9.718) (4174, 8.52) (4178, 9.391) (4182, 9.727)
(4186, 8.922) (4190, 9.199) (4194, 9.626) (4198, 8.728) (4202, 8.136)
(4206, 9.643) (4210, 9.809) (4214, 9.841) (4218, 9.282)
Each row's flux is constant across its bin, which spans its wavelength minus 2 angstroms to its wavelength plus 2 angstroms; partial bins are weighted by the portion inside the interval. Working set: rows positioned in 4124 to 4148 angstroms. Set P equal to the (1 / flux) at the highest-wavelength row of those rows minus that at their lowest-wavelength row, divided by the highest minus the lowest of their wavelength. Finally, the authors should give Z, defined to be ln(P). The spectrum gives -8.9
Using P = 0.0001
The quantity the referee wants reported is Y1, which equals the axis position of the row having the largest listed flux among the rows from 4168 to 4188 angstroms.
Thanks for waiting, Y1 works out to 4182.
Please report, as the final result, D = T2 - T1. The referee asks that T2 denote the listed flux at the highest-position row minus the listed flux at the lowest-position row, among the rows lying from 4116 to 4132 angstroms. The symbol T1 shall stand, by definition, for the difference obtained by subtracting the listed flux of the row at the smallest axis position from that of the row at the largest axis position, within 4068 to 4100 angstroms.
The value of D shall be -0.7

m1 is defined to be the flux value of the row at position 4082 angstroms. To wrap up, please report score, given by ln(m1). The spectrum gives 2.28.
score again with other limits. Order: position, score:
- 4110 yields 2.25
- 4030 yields 2.21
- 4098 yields 2.20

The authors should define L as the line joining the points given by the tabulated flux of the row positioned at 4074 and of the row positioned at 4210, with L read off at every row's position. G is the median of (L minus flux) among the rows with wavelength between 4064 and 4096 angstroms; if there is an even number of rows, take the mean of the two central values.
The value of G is -0.46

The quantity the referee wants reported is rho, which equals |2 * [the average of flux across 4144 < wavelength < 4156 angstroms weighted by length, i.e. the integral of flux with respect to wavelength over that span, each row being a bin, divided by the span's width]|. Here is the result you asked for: 18.8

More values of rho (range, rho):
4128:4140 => 18.9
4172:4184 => 18.4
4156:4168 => 19.9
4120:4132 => 19.0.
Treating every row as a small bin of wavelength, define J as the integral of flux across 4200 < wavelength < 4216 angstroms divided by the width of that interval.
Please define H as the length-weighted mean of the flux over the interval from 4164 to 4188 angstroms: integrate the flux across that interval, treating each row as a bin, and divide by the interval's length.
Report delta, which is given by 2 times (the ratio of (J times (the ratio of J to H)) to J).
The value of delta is 1.99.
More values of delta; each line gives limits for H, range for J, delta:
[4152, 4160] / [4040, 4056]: 1.90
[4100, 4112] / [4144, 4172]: 2.26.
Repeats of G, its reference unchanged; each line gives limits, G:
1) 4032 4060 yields -0.61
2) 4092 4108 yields -0.07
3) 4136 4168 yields -0.27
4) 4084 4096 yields -1.32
